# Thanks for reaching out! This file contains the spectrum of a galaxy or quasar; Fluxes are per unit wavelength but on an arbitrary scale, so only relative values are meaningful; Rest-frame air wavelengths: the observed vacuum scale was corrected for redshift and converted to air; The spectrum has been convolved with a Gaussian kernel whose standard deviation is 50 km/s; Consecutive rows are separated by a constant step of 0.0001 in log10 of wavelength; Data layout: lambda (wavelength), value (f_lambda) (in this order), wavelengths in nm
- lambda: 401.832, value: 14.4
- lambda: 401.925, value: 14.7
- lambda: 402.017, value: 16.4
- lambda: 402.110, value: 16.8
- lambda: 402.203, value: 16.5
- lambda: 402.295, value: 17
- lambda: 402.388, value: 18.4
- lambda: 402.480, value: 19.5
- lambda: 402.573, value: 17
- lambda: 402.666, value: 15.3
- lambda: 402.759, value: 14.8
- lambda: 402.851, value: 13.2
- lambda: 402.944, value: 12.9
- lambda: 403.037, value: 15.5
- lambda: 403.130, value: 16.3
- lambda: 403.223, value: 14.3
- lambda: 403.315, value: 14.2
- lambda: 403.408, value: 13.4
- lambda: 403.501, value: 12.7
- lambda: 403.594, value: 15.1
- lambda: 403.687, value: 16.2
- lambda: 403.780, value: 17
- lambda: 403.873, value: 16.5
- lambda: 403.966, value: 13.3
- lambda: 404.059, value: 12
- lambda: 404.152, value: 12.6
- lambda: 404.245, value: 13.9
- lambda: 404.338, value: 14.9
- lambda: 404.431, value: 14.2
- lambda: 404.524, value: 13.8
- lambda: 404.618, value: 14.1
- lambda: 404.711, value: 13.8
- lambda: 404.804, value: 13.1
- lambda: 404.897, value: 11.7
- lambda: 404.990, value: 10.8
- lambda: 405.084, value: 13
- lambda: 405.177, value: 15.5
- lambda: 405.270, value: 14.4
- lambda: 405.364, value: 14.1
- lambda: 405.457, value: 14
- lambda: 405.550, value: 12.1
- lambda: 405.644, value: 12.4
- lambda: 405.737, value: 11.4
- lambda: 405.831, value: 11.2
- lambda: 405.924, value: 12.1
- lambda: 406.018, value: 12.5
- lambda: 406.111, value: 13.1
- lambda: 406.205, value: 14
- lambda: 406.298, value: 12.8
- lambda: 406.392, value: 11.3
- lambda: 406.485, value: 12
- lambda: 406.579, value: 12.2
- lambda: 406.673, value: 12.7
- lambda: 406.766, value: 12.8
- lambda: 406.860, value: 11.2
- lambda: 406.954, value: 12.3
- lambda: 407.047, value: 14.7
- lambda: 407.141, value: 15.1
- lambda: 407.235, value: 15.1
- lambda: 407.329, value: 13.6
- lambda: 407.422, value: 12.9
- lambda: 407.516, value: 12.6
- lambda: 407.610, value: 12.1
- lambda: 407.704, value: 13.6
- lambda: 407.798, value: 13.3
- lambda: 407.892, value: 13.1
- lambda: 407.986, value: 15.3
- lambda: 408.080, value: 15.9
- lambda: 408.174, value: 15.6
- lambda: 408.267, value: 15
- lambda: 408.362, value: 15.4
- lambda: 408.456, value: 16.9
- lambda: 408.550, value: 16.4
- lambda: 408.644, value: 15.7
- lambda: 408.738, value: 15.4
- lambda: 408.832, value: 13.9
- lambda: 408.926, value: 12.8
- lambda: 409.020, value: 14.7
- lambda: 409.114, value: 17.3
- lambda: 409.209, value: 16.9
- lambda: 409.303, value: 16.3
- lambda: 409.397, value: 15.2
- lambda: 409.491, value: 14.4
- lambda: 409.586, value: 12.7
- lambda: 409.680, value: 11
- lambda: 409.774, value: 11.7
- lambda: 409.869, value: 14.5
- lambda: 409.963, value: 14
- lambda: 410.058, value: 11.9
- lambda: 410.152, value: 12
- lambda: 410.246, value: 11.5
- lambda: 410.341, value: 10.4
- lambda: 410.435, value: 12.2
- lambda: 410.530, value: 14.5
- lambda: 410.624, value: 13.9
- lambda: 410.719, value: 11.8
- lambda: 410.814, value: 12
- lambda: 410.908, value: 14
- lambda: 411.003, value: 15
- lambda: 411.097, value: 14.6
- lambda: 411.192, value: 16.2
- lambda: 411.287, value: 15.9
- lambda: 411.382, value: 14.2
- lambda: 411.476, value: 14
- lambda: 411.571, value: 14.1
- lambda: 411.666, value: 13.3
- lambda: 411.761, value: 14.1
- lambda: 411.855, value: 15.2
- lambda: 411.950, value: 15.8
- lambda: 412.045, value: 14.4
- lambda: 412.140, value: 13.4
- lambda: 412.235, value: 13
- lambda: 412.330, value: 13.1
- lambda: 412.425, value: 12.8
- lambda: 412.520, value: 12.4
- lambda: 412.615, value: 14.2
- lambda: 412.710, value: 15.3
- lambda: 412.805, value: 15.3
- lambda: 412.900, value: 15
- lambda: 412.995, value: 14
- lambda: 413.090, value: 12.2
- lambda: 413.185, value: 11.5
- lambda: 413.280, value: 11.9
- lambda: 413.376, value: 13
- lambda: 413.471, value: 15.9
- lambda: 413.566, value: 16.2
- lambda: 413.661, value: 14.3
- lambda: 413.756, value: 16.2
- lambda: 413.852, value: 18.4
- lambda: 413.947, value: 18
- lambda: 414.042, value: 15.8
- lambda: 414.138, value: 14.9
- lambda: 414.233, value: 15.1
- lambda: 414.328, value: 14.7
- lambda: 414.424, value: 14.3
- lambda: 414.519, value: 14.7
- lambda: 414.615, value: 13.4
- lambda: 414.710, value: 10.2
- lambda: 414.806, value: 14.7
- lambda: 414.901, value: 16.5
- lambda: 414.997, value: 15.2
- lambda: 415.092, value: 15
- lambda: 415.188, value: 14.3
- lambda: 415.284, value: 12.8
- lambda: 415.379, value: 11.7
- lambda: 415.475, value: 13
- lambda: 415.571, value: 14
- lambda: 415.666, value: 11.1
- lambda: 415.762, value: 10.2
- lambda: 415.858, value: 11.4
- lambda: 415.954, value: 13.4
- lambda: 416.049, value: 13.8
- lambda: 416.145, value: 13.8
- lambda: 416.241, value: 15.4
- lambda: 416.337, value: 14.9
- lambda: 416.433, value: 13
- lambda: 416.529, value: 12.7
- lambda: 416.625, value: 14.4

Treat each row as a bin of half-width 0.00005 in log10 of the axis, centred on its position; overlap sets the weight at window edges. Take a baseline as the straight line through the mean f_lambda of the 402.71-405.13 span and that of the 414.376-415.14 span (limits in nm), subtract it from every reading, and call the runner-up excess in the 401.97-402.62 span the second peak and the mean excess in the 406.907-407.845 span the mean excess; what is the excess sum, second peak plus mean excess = 3.9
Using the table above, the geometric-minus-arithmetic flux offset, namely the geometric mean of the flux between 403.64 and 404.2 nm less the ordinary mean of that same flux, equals -0.14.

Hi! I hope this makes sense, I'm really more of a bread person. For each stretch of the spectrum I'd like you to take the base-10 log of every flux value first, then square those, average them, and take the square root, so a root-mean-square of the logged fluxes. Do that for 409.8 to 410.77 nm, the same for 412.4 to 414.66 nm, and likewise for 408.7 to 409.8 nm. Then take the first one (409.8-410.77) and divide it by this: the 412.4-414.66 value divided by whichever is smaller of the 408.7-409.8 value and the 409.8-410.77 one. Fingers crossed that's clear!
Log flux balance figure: 1.04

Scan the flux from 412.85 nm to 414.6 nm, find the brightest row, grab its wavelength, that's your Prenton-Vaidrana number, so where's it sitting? 413.852 nm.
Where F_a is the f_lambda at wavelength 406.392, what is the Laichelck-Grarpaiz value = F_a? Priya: 11.3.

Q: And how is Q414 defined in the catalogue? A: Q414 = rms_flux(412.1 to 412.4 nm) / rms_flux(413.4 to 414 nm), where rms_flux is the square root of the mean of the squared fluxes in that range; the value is 0.80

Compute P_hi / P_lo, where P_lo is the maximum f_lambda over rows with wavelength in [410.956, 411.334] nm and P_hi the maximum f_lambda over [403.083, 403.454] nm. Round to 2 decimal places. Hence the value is 1.01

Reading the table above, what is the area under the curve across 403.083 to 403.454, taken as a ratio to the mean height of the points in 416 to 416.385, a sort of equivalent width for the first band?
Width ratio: 0.373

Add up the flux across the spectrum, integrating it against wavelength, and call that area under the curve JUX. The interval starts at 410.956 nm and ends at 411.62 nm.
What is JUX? 10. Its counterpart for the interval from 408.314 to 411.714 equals 48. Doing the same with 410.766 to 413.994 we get 46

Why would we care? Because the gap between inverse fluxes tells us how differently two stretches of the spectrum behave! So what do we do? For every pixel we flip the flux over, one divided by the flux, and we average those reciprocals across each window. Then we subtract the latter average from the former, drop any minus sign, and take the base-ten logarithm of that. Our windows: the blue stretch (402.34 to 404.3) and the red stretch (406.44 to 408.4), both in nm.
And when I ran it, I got -2.22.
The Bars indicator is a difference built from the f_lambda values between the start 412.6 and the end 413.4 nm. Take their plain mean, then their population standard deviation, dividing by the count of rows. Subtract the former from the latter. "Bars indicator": -12.2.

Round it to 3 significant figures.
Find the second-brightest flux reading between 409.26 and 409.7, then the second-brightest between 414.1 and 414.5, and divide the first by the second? 1.02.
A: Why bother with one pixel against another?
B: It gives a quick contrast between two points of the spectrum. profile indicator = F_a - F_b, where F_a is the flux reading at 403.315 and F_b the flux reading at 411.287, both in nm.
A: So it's -1.7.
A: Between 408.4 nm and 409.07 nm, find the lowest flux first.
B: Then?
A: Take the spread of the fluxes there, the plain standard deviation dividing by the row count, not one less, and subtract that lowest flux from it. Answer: -11.5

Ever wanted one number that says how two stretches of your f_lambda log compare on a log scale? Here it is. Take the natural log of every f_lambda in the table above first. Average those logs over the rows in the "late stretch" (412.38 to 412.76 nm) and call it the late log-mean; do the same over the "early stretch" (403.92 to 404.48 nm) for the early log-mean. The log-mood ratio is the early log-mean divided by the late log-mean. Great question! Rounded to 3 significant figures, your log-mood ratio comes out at 0.995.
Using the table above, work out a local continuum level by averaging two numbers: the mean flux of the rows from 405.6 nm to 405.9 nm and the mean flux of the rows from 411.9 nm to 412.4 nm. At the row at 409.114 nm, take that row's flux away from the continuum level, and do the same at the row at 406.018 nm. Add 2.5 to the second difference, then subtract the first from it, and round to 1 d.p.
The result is 7.3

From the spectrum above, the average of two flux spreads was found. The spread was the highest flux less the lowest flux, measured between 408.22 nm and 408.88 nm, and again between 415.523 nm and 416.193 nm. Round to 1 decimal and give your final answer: 3.4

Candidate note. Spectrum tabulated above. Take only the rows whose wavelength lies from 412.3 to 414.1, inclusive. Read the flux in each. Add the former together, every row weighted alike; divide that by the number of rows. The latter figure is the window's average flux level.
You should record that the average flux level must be 14.5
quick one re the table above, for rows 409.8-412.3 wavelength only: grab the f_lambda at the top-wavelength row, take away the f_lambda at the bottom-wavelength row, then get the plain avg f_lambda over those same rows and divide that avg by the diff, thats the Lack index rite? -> -9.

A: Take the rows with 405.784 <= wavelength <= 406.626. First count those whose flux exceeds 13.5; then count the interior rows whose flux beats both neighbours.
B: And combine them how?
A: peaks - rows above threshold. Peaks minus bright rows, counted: 0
